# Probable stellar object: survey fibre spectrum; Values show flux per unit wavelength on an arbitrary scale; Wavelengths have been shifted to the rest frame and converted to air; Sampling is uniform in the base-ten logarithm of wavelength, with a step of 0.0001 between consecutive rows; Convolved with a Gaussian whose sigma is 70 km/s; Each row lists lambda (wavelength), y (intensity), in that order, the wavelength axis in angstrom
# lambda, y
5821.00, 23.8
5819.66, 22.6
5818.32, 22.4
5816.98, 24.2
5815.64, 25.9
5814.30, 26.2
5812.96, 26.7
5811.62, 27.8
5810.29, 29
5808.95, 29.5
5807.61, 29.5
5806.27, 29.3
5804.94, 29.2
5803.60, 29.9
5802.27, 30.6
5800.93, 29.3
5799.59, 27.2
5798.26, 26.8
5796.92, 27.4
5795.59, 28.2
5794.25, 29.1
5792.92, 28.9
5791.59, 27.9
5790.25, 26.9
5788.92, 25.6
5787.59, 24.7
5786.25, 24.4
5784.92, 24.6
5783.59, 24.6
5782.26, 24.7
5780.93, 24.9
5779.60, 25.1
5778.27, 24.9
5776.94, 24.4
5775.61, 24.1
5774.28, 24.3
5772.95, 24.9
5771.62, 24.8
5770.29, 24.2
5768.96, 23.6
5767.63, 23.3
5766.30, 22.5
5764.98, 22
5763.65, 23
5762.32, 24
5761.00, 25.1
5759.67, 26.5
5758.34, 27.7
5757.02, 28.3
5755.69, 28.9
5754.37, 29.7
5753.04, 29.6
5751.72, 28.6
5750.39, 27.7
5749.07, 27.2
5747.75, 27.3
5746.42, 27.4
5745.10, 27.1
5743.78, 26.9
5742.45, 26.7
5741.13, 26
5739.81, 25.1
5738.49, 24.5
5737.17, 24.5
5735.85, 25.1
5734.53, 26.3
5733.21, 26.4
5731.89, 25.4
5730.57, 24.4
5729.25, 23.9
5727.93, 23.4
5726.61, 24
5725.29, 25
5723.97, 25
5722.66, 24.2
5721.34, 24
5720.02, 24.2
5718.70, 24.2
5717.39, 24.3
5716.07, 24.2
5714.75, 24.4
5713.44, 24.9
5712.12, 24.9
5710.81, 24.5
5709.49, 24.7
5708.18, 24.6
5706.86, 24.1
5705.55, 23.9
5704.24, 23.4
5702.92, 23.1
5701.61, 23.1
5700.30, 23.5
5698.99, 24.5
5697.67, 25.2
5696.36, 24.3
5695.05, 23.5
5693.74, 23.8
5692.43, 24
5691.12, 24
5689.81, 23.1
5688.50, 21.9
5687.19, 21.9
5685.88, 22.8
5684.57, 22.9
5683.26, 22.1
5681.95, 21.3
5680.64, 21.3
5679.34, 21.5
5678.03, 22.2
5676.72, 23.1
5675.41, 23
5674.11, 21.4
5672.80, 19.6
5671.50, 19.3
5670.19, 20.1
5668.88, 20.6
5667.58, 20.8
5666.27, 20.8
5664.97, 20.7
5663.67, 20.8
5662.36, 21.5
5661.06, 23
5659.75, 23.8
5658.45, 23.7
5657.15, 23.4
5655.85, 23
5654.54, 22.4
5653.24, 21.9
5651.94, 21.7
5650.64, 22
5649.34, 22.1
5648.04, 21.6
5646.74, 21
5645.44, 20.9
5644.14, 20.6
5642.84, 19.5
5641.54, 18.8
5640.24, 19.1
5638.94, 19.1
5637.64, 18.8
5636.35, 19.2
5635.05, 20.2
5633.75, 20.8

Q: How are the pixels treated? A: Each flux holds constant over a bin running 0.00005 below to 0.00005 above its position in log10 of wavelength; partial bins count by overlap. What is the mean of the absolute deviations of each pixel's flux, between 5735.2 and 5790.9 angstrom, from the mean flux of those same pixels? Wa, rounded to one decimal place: 1.6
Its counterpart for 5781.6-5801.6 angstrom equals 1.5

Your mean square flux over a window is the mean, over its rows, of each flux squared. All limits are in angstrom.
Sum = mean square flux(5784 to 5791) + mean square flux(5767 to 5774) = 1222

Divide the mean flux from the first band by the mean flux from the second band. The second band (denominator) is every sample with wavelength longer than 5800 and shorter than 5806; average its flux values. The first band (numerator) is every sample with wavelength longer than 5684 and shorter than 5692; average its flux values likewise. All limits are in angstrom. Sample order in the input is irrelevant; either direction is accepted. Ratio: 0.77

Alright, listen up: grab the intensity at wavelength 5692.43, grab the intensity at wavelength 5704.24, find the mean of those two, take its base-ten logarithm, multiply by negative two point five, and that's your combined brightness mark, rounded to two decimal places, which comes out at -3.44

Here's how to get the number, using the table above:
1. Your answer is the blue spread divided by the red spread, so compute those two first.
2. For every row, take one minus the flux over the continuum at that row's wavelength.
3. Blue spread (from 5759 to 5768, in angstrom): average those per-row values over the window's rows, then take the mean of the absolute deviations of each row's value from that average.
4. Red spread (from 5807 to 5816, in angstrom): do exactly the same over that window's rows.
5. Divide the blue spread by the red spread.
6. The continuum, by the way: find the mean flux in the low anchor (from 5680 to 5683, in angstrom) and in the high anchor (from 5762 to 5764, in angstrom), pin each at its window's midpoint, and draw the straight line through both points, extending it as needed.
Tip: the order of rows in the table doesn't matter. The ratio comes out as 1.0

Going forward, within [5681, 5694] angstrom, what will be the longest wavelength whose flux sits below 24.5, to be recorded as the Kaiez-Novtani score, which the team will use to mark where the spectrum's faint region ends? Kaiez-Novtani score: 5693.74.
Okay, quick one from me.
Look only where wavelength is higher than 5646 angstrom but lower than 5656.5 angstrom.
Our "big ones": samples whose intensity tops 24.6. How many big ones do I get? 0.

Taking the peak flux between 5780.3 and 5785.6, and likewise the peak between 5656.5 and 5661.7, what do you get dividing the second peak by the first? 0.96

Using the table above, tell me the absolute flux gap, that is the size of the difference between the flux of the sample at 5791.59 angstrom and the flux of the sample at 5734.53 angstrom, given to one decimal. 1.6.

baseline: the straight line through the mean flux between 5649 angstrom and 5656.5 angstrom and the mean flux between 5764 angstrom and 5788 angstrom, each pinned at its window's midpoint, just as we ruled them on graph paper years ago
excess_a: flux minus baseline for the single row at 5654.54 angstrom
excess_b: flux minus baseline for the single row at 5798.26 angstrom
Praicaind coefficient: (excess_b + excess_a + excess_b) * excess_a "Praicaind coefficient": 0.9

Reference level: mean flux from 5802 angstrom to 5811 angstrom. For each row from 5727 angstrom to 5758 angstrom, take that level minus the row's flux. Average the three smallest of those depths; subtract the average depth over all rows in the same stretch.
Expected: -2.9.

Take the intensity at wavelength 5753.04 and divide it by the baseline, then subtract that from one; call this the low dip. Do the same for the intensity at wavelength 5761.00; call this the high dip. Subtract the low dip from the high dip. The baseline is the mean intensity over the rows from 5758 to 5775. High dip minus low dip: 0.19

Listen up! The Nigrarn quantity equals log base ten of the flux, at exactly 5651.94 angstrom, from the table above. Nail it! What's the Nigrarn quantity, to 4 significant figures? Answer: 1.336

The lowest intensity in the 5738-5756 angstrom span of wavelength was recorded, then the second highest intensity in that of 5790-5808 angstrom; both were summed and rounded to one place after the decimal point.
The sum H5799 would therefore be 54.4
